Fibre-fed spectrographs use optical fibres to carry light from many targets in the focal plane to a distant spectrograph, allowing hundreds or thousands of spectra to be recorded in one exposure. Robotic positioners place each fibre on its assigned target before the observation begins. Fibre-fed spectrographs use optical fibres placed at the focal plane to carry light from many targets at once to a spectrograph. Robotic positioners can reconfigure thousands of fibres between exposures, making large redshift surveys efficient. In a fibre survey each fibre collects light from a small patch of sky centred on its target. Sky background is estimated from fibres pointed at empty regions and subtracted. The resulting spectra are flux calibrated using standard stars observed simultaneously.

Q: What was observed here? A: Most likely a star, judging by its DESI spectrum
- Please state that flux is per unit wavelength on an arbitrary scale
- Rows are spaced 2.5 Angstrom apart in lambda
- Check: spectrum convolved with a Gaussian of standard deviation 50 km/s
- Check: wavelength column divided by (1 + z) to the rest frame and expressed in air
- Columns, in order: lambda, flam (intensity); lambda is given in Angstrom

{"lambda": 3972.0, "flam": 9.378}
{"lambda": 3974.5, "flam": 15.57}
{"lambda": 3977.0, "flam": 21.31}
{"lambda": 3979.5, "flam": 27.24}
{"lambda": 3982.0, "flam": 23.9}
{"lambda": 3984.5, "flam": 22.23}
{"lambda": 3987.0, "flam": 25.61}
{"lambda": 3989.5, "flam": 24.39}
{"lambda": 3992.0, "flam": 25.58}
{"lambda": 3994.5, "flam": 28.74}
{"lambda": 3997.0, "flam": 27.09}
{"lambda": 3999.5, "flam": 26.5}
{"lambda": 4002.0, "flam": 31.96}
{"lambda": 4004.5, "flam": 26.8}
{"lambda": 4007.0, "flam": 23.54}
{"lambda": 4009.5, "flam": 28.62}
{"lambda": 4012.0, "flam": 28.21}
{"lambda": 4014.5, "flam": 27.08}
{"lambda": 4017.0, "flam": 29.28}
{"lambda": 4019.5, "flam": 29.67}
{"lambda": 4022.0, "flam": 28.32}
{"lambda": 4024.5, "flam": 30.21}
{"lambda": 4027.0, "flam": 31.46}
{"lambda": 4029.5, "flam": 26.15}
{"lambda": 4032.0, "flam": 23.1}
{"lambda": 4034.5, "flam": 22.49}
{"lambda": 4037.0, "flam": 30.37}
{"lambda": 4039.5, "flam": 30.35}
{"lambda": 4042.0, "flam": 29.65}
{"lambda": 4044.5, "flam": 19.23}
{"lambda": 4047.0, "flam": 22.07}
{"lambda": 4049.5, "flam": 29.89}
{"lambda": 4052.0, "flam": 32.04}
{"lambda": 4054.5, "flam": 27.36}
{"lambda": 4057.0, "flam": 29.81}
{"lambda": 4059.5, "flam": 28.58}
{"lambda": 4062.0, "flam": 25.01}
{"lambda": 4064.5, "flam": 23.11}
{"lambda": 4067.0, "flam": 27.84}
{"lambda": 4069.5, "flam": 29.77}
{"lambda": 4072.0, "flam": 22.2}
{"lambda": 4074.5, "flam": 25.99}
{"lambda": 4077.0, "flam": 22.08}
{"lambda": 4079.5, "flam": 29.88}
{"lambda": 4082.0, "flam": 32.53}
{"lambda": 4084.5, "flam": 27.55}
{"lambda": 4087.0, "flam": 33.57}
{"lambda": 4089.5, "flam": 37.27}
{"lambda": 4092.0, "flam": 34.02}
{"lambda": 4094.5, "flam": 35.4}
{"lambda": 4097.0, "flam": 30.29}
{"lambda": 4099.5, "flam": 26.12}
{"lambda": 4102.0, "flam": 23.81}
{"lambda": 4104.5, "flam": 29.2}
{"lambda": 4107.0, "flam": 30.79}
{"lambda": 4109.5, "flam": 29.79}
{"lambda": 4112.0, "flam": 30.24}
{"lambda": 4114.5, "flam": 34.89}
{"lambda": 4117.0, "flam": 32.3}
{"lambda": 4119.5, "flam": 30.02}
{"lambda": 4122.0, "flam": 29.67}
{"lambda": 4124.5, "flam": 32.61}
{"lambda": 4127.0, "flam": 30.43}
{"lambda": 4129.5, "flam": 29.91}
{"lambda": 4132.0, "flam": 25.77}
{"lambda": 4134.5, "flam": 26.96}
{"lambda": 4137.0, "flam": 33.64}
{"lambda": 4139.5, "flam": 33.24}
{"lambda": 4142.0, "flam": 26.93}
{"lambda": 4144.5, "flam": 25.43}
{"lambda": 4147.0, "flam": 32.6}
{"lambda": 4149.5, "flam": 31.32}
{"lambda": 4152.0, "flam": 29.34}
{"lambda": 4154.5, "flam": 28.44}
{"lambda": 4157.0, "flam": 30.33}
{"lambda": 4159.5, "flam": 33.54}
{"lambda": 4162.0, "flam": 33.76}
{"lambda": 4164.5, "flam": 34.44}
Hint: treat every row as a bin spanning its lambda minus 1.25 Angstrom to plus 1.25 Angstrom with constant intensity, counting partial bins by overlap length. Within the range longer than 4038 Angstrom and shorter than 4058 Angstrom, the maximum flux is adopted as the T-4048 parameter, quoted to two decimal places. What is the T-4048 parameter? 32.04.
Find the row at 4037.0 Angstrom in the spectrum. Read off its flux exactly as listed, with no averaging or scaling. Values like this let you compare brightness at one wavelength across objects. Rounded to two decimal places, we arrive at 30.37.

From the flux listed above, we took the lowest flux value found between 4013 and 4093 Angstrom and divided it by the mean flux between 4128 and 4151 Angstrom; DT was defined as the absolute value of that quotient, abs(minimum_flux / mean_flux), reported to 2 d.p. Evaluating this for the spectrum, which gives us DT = 0.65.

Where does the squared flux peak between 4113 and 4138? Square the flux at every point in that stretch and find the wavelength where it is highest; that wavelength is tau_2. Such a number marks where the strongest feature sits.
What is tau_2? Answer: 4114.5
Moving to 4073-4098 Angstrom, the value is 4089.5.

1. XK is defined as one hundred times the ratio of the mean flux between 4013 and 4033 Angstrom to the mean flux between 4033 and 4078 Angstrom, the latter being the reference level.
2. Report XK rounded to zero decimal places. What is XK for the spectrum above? 106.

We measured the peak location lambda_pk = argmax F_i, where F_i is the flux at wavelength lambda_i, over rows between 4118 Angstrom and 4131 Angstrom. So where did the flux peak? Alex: 4124.5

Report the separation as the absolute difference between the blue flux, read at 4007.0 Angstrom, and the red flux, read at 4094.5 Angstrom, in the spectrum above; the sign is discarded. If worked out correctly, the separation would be 12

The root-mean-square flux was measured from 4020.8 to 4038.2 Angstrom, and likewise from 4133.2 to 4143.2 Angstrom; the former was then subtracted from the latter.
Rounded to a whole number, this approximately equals 3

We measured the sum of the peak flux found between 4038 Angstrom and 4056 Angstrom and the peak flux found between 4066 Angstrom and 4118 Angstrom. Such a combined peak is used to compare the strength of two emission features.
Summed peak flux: 69.3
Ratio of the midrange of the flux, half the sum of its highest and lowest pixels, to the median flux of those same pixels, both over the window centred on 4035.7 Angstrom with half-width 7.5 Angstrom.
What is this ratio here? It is 0.95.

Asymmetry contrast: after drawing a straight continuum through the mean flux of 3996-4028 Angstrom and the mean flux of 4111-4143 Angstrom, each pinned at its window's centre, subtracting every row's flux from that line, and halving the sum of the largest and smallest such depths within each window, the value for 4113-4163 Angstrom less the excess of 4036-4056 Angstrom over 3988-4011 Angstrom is -3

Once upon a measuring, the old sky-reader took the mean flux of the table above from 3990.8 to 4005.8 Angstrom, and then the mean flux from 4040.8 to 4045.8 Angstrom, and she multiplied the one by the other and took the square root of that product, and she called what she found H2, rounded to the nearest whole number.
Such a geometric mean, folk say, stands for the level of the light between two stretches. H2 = 26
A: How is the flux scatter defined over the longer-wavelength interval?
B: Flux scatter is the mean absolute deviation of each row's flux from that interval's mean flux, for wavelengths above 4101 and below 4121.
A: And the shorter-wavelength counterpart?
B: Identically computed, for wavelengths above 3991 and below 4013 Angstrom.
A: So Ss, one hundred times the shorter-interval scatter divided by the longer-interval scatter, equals 89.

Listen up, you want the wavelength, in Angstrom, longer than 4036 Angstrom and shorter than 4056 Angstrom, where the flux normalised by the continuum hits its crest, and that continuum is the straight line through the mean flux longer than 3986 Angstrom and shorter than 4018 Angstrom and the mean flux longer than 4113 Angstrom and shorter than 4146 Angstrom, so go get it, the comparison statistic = 4052.0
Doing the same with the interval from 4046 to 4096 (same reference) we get 4089.5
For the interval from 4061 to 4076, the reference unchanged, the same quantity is 4069.5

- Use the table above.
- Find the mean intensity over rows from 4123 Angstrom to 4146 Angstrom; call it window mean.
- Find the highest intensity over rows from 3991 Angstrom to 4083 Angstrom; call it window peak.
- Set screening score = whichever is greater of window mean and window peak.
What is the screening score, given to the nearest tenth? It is 32.5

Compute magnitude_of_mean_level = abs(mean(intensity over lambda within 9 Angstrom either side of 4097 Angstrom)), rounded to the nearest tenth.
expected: 30.9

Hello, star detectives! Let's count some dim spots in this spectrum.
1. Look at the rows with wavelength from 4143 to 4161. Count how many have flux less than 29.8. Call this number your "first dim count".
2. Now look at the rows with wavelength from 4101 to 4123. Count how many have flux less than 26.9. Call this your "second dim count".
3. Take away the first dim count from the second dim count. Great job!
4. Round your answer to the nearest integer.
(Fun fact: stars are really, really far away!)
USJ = -2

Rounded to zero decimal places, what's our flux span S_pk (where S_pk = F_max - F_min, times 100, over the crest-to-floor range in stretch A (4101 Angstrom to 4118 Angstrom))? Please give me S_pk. 1108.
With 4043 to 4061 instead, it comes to 1281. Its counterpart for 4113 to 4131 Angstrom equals 522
